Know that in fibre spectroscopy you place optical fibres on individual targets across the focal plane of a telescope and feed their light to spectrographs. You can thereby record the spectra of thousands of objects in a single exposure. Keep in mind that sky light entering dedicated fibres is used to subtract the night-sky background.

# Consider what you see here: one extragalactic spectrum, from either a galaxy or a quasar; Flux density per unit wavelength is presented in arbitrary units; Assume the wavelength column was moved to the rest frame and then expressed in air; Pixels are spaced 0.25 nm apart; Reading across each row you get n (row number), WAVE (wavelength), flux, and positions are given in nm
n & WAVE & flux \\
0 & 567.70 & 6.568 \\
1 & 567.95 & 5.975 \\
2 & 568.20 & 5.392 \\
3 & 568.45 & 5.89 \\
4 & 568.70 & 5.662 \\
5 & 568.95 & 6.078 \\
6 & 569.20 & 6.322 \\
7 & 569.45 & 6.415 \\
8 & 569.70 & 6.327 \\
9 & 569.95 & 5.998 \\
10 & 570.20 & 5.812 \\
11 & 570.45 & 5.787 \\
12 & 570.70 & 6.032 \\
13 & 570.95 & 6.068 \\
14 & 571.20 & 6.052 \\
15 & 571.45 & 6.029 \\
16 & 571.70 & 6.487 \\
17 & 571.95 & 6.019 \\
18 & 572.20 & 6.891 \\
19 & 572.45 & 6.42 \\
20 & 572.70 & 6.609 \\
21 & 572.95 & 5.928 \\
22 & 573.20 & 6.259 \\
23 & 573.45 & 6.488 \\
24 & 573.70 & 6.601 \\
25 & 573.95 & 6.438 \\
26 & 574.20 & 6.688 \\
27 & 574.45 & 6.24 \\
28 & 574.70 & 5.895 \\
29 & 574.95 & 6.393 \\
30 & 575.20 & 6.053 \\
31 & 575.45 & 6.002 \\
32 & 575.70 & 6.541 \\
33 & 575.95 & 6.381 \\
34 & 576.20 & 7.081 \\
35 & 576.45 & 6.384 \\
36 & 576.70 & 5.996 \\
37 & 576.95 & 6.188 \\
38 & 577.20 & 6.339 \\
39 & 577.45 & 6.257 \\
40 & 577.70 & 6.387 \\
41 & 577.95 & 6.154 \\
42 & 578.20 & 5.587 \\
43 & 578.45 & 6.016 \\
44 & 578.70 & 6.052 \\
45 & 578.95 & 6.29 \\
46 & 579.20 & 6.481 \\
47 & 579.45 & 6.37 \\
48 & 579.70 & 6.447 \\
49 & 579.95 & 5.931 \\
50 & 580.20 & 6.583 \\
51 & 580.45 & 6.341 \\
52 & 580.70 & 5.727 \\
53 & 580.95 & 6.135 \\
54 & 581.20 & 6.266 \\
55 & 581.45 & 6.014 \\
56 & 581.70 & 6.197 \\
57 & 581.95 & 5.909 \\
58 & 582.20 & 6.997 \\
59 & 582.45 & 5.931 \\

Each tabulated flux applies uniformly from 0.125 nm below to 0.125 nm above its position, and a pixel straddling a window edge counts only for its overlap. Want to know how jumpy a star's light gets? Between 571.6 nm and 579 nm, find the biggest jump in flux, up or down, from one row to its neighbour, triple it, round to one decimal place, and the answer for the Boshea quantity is 2.6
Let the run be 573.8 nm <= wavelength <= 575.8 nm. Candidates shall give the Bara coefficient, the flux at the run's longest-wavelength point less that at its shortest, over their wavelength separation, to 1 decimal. 0.1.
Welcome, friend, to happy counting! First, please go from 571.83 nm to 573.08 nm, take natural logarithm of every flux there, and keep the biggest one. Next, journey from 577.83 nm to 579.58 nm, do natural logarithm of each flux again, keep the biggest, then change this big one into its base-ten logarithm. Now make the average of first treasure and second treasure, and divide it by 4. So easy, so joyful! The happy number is 0.275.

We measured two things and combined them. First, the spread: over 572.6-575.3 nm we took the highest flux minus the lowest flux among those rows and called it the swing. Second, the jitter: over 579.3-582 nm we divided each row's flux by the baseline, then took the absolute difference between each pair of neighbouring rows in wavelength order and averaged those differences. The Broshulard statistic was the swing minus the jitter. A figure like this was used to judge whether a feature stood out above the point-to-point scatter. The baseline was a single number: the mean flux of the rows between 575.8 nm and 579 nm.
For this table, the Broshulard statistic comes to 0.74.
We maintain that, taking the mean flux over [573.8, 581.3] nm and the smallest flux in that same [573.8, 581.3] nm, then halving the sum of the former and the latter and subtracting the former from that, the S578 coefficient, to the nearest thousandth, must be -0.334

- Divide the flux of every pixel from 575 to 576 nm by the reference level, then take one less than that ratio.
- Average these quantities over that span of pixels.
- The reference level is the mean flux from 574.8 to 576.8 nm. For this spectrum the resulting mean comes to -0.017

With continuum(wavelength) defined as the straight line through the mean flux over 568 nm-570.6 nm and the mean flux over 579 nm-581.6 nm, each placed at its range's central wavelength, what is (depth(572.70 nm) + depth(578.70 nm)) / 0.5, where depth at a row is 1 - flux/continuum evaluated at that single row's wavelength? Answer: -0.14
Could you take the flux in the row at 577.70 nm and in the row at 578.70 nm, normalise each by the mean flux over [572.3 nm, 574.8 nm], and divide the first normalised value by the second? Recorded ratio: 1.06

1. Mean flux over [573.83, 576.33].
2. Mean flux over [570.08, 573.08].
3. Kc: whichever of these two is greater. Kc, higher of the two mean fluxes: 6.37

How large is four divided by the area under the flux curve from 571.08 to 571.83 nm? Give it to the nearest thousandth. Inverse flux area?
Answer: 0.862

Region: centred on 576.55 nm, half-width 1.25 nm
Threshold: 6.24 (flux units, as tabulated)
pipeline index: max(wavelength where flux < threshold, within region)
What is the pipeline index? 576.95 nm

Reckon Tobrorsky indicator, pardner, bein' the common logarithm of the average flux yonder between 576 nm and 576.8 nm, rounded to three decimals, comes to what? 0.812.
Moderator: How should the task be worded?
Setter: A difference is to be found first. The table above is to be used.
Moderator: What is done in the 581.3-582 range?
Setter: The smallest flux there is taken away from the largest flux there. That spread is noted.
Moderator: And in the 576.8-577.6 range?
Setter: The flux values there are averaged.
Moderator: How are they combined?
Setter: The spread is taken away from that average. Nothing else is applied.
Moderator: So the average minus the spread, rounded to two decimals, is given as 5.97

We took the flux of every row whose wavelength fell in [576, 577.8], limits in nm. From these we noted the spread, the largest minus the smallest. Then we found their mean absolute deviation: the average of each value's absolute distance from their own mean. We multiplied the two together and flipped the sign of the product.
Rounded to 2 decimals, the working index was -0.22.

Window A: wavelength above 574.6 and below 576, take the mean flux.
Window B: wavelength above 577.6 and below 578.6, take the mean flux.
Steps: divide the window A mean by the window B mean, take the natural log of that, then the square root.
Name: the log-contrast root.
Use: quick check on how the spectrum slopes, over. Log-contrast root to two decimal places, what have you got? 0.17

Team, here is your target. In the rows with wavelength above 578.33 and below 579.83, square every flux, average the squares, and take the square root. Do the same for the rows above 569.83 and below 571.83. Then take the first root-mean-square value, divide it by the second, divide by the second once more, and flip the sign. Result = -0.172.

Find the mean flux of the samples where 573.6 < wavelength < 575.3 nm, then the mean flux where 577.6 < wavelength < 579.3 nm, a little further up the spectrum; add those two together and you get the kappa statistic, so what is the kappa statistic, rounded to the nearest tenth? 12.5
